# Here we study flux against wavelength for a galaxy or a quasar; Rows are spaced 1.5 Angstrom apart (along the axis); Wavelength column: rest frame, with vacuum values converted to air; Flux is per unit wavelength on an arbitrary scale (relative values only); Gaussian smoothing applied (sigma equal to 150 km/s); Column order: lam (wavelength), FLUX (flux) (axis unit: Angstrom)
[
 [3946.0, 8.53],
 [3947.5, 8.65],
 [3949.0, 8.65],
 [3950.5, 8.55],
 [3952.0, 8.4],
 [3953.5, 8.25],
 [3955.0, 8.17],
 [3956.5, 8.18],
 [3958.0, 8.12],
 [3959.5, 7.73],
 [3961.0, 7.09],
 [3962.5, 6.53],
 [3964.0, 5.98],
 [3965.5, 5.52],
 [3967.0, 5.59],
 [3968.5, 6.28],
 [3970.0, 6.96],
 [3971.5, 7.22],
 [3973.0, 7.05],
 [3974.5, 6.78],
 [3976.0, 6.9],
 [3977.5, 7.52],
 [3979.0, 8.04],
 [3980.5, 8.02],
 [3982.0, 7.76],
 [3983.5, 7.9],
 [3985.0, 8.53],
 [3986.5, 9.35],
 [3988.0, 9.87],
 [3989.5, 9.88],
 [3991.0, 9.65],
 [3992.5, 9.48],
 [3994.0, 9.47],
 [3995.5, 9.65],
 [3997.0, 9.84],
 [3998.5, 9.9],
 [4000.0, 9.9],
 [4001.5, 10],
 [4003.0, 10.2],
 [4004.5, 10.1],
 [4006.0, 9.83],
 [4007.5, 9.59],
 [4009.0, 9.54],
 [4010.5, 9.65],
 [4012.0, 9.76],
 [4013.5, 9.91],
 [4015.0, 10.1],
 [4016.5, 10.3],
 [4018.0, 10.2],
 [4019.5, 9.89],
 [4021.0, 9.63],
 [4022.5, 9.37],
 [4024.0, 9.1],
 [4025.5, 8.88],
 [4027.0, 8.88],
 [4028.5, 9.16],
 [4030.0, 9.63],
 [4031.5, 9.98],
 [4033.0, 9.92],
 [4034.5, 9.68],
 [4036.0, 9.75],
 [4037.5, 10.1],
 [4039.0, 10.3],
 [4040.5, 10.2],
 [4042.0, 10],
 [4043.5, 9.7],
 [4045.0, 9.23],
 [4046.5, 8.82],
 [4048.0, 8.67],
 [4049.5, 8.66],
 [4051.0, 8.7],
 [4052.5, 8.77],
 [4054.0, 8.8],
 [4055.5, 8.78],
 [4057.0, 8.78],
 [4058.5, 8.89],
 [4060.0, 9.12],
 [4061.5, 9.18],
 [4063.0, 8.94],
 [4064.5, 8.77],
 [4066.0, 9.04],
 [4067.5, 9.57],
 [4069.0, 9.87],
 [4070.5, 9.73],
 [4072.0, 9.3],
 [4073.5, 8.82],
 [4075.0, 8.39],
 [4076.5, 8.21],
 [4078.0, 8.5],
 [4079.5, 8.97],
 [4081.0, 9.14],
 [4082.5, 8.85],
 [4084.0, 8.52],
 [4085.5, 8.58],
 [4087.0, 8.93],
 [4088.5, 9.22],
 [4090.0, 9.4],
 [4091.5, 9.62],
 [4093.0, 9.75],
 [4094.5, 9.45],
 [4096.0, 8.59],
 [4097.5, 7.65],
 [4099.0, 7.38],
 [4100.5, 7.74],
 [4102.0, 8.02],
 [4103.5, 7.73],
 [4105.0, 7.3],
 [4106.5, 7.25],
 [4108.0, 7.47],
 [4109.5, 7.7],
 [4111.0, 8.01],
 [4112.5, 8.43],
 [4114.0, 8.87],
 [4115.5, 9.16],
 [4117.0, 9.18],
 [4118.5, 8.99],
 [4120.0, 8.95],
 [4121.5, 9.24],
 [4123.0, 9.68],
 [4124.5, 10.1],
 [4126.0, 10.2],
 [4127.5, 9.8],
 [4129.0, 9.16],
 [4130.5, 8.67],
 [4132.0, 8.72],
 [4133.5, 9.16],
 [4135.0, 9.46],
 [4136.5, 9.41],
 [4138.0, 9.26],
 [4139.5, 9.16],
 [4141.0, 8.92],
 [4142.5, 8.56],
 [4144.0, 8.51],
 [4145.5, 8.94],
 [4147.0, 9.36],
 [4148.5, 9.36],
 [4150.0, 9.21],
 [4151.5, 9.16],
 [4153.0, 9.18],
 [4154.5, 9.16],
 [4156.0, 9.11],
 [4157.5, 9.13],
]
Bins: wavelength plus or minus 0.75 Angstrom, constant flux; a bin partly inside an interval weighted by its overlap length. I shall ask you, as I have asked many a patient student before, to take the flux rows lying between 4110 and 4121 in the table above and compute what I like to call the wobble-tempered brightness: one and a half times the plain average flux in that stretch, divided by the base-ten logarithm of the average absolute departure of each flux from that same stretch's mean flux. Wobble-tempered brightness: -27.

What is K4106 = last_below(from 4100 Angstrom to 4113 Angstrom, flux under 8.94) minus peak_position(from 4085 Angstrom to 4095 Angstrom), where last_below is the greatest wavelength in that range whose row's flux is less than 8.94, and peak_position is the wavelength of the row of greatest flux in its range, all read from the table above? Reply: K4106 19.5 Angstrom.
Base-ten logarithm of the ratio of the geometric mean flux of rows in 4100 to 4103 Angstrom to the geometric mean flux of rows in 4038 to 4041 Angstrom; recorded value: -0.11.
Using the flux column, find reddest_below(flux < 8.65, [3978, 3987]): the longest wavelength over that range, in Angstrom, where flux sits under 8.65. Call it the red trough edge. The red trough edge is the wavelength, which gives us 3985.0 Angstrom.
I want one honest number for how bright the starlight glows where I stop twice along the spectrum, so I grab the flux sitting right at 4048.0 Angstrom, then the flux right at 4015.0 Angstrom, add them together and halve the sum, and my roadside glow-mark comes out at 9.4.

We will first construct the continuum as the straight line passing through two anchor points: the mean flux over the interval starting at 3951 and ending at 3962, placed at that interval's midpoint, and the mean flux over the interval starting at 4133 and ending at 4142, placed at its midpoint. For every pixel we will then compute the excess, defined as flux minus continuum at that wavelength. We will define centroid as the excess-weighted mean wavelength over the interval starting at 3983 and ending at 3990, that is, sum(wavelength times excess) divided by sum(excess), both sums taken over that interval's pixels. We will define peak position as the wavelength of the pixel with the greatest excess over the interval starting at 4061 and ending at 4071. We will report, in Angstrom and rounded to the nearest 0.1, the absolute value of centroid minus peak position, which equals 80.8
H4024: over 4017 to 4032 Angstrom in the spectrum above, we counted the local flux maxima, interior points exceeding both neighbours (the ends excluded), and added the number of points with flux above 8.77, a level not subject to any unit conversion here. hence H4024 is 10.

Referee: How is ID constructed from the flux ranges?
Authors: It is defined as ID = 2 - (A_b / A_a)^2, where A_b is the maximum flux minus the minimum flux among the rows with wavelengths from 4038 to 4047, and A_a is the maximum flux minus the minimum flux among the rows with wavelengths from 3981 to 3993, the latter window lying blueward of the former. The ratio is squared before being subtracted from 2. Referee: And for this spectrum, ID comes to 1.5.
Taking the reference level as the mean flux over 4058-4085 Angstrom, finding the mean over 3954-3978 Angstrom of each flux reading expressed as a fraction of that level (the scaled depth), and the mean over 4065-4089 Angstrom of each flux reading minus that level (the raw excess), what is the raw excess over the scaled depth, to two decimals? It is -0.02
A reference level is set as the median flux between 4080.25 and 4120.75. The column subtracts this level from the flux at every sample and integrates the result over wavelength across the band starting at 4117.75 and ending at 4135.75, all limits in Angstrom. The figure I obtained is 14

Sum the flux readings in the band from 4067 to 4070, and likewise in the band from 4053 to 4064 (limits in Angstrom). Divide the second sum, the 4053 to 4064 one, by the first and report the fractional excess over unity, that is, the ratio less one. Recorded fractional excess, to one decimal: 2.2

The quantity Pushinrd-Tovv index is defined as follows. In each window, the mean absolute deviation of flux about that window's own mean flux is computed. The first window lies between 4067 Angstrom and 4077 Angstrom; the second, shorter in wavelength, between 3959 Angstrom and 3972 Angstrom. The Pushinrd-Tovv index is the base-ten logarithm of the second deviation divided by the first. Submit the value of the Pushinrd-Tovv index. 0.0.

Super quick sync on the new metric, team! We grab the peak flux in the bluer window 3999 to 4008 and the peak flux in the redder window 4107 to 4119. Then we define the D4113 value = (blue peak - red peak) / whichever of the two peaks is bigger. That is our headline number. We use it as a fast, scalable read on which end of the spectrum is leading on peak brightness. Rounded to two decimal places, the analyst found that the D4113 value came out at 0.10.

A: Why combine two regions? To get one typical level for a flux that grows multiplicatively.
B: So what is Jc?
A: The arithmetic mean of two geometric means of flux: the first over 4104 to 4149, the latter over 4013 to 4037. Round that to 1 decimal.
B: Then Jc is 9.3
